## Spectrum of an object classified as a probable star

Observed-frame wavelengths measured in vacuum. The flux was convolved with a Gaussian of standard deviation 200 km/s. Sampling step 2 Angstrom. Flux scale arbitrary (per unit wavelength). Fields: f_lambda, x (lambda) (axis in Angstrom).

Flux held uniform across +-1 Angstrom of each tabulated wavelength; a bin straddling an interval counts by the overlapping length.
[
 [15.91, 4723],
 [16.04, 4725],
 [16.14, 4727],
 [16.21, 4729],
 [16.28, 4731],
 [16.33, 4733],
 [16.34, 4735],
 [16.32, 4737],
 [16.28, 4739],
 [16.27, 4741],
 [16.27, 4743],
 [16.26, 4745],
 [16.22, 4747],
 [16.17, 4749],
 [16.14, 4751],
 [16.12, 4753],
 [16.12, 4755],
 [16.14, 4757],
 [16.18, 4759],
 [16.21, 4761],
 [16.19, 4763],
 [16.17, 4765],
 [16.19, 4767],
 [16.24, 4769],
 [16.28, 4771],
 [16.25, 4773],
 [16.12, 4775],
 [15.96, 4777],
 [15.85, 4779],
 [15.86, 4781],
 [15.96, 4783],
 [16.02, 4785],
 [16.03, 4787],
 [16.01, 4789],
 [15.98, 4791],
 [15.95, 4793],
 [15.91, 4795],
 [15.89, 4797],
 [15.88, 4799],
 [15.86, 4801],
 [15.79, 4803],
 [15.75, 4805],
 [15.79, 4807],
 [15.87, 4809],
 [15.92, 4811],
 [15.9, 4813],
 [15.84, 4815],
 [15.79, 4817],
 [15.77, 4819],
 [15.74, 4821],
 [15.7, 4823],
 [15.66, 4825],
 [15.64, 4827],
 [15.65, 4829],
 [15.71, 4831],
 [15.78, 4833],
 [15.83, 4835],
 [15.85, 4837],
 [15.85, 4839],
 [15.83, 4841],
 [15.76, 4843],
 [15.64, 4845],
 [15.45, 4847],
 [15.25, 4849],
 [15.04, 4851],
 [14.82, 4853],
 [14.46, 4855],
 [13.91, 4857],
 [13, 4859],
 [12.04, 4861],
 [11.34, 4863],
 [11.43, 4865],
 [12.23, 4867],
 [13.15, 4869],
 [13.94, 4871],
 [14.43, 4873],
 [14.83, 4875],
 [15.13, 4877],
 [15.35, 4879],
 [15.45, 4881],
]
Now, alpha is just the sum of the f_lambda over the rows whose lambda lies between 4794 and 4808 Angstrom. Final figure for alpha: 111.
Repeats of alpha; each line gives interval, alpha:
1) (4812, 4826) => 110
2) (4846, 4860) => 102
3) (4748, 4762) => 113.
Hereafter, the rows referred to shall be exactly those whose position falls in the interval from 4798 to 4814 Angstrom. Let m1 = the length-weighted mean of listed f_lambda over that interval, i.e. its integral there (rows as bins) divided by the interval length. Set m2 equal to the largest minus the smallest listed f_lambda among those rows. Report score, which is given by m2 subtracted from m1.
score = 15.7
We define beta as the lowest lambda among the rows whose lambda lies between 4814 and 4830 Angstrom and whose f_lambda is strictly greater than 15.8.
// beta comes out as 4815 Angstrom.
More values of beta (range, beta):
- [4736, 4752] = 4737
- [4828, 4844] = 4835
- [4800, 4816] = 4801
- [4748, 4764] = 4749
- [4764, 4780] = 4765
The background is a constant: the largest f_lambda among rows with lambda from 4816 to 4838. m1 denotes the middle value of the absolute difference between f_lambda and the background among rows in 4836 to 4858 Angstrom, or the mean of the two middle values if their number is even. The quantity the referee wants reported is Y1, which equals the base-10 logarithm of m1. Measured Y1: -0.4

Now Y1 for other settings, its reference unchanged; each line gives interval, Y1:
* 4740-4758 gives -0.5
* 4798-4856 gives -1.1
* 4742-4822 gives -0.8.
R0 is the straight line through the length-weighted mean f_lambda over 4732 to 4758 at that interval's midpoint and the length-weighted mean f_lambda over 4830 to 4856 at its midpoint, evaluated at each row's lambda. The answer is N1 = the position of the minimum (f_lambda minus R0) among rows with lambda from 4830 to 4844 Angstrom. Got 4831 Angstrom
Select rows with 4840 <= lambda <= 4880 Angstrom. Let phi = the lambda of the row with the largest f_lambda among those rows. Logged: 4841 Angstrom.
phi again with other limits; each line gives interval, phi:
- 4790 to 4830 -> 4791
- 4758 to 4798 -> 4771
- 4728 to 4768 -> 4735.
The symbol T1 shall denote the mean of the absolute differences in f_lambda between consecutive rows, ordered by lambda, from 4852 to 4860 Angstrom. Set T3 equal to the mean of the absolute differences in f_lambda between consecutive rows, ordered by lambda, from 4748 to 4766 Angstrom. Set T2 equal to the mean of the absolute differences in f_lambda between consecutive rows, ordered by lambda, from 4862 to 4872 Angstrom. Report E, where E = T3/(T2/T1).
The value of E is 0.021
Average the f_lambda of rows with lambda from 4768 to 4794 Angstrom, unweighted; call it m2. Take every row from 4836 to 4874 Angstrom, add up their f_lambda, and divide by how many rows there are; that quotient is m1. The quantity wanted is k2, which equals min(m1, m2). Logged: 14.2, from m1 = 14.2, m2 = 16.0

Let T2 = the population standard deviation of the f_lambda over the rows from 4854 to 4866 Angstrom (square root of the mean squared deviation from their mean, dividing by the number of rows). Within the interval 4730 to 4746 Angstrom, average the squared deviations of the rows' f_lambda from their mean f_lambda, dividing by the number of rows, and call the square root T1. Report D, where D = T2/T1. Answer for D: 41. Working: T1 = 0.03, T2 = 1.2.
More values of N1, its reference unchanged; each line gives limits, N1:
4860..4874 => 4863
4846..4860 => 4859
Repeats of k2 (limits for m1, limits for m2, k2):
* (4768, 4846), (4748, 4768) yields 15.9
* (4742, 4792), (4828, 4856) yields 15.5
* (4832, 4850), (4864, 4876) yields 13.3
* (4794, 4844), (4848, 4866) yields 13.5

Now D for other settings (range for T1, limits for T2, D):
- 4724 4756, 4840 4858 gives 7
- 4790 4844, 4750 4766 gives 0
